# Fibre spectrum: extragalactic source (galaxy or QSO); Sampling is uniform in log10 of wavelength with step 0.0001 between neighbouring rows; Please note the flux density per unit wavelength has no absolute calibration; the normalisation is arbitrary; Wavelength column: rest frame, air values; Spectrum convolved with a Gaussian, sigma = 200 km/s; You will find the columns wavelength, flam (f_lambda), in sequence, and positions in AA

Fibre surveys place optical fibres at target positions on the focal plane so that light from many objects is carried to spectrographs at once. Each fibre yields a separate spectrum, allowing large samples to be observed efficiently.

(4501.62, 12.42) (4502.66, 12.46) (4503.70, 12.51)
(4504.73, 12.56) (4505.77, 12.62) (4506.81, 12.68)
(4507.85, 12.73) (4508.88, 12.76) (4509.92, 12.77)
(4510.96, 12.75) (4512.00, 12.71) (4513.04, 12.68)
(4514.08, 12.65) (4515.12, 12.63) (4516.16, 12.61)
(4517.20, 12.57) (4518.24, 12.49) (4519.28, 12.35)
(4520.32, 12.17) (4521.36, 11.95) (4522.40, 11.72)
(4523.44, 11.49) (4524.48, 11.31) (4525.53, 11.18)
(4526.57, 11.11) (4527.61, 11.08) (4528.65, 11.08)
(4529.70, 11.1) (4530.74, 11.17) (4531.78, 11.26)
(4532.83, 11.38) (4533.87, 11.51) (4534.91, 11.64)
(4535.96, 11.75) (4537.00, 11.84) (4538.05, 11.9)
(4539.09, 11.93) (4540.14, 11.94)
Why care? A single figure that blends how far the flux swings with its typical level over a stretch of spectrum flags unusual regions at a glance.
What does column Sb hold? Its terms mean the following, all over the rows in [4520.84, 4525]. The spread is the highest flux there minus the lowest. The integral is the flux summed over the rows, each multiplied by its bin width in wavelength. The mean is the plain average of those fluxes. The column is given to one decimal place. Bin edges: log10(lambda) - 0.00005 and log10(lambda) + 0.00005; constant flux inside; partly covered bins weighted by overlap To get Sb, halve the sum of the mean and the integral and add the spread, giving 30.6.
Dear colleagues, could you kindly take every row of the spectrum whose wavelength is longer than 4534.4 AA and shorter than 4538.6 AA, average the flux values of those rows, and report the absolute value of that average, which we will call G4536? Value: 11.8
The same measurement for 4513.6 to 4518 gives 12.6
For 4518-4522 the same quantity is 12.2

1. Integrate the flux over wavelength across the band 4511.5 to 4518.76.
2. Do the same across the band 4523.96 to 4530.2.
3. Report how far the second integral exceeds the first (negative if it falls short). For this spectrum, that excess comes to -22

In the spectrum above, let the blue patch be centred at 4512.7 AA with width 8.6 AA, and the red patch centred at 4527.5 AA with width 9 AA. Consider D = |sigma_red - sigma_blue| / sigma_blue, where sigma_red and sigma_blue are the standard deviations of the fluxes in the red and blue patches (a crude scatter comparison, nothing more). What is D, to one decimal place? 1.2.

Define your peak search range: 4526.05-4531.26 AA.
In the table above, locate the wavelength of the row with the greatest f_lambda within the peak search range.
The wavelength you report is 4530.74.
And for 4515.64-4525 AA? 4516.16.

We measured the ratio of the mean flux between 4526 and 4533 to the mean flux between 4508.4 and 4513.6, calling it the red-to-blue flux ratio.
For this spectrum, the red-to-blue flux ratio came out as 0.877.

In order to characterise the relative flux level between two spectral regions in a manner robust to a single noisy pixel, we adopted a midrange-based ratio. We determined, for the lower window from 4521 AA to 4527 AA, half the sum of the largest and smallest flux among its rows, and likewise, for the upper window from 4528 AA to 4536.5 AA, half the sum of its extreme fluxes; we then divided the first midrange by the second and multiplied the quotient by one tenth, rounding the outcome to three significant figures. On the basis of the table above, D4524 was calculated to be 0.101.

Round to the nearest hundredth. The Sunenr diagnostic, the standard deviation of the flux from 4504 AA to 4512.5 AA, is 0.07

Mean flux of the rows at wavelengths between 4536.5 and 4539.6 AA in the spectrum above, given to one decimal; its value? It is 11.9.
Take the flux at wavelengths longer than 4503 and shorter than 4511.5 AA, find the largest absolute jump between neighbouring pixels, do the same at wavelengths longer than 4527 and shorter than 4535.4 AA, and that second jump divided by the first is 2.2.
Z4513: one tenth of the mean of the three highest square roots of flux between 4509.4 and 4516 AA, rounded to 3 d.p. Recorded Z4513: 0.357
